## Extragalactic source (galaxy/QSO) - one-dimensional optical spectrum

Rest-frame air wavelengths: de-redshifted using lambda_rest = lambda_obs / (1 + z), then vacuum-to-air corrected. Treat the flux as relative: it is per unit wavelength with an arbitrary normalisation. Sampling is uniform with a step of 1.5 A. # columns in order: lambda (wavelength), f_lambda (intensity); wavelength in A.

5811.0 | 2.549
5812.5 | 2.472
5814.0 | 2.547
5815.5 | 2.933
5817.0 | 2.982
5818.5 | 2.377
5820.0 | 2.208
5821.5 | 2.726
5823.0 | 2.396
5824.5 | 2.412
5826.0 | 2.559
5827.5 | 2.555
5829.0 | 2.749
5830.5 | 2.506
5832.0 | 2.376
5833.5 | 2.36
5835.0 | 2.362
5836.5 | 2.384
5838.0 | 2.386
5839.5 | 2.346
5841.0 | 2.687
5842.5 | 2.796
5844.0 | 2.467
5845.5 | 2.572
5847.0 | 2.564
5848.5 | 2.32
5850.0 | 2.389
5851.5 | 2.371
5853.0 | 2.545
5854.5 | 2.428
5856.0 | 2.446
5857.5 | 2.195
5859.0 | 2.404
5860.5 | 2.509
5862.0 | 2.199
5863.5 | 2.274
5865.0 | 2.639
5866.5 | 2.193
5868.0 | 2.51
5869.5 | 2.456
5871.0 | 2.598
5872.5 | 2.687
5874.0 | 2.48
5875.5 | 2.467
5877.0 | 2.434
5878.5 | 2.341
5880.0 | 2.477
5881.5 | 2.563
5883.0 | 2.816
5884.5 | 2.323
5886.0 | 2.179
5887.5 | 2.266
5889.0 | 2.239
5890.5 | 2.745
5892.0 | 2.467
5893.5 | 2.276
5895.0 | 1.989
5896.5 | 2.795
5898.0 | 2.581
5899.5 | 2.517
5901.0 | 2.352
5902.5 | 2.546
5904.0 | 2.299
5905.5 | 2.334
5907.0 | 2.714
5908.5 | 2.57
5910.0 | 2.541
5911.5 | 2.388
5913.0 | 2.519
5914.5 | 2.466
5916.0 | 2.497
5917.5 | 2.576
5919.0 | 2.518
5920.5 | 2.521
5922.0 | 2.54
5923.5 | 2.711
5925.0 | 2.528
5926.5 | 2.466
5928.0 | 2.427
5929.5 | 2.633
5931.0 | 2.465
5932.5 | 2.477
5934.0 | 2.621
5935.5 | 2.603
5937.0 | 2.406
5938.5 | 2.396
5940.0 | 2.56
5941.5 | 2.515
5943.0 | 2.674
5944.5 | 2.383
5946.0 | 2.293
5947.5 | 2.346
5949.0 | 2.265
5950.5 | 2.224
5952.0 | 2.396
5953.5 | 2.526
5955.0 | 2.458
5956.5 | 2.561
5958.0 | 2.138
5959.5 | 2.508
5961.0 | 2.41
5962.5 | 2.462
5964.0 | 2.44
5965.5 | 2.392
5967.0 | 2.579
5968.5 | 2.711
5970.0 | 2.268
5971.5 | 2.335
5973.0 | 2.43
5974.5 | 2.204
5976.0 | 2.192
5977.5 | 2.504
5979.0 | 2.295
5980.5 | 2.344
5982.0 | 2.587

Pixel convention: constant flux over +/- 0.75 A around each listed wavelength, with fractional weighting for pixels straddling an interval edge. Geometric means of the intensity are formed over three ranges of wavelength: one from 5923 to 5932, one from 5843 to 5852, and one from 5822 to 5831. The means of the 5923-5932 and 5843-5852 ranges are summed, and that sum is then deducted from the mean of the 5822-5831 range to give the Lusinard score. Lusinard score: -2.45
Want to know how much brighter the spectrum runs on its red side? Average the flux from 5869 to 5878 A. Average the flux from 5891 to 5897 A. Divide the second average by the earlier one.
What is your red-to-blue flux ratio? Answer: 0.95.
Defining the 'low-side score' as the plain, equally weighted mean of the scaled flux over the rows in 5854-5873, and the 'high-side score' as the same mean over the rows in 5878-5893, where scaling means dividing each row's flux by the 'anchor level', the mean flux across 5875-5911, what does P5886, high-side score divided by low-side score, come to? 1.01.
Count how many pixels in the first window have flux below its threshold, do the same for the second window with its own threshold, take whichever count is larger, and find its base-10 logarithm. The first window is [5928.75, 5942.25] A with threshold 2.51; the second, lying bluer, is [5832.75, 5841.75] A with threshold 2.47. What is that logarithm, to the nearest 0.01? 0.70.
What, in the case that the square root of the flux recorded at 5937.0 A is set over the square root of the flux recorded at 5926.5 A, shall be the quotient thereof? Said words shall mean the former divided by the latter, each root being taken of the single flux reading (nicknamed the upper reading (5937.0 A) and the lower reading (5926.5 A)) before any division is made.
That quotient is 0.99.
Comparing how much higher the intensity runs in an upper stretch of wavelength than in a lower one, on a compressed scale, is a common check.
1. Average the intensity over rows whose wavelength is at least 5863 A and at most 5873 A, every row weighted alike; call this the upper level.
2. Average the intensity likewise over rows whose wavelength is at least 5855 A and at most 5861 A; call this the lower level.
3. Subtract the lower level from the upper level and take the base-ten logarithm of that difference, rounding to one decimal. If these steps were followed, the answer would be -1.0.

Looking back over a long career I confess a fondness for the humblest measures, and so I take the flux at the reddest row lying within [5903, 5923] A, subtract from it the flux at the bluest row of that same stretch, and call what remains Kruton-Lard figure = 0.24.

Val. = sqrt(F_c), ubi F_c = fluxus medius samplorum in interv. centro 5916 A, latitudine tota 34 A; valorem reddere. 1.583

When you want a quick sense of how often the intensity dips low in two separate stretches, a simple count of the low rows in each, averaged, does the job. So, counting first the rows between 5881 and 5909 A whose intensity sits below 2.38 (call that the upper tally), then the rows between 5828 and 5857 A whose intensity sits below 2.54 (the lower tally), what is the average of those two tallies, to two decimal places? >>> 11.00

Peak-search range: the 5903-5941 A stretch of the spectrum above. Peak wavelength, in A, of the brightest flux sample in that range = 5907.0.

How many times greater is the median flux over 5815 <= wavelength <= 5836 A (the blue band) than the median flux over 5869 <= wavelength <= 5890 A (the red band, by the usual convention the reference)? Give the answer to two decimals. 1.00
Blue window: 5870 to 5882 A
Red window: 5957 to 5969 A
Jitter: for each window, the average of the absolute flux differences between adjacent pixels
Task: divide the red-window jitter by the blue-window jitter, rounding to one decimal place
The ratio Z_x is 1.4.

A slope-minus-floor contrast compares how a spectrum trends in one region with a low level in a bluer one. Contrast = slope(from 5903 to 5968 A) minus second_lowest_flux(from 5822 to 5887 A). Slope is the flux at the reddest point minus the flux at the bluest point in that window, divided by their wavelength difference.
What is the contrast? -2.19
